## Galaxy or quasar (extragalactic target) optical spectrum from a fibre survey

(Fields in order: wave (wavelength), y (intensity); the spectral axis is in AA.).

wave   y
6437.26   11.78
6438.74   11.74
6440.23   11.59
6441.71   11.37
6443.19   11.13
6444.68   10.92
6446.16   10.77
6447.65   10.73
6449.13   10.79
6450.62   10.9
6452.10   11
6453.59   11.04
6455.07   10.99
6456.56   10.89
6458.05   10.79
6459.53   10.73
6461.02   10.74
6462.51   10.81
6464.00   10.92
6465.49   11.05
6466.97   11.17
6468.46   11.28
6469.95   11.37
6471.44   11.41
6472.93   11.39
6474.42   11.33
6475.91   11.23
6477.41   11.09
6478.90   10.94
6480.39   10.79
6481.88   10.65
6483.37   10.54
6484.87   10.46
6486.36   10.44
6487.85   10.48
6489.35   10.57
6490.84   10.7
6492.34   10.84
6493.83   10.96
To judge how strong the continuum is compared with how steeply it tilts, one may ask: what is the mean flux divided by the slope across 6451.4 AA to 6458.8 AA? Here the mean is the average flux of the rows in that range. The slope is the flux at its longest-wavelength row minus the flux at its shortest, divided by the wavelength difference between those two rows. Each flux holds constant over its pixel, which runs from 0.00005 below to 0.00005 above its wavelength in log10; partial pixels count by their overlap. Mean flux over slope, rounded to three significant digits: -310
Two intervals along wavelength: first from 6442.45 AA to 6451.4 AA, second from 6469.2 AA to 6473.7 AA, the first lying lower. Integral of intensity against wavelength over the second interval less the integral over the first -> -46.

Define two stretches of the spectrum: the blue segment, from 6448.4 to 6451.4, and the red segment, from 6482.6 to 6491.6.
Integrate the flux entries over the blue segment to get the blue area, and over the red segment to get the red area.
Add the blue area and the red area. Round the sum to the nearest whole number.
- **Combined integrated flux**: 127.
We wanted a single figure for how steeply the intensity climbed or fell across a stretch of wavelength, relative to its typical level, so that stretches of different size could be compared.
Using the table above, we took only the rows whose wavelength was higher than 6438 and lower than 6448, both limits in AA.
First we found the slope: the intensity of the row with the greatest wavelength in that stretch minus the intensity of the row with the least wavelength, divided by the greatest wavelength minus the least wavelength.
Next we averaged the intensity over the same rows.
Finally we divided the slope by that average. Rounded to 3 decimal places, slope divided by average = -0.010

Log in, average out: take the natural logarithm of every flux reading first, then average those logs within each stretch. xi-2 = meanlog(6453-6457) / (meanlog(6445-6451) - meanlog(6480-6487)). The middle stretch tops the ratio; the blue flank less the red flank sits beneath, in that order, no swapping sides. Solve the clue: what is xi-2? 115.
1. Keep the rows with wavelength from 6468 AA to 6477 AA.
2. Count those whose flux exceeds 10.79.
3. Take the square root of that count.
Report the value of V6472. 2.4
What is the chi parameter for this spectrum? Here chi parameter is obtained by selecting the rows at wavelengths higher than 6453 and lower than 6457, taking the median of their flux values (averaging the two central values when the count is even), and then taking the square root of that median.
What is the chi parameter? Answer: 3.315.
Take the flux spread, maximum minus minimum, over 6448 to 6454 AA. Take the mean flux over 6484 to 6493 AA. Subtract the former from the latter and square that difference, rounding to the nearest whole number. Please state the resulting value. 107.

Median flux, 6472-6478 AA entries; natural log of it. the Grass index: 2.42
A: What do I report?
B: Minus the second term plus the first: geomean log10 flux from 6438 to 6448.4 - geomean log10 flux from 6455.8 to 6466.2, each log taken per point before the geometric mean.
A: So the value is 0.013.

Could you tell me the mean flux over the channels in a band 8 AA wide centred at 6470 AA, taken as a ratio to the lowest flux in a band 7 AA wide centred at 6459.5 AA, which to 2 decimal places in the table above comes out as 1.06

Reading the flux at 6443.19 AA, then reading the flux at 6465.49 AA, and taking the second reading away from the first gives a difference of 0.1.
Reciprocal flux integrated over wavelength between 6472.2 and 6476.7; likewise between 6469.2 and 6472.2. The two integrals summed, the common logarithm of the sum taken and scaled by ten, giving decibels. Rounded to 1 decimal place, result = -1.8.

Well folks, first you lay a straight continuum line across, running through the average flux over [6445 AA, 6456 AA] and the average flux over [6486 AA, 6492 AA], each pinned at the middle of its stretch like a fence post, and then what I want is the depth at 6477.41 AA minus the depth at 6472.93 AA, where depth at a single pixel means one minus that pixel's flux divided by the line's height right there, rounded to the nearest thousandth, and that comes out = 0.024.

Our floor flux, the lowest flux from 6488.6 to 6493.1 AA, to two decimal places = 10.57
